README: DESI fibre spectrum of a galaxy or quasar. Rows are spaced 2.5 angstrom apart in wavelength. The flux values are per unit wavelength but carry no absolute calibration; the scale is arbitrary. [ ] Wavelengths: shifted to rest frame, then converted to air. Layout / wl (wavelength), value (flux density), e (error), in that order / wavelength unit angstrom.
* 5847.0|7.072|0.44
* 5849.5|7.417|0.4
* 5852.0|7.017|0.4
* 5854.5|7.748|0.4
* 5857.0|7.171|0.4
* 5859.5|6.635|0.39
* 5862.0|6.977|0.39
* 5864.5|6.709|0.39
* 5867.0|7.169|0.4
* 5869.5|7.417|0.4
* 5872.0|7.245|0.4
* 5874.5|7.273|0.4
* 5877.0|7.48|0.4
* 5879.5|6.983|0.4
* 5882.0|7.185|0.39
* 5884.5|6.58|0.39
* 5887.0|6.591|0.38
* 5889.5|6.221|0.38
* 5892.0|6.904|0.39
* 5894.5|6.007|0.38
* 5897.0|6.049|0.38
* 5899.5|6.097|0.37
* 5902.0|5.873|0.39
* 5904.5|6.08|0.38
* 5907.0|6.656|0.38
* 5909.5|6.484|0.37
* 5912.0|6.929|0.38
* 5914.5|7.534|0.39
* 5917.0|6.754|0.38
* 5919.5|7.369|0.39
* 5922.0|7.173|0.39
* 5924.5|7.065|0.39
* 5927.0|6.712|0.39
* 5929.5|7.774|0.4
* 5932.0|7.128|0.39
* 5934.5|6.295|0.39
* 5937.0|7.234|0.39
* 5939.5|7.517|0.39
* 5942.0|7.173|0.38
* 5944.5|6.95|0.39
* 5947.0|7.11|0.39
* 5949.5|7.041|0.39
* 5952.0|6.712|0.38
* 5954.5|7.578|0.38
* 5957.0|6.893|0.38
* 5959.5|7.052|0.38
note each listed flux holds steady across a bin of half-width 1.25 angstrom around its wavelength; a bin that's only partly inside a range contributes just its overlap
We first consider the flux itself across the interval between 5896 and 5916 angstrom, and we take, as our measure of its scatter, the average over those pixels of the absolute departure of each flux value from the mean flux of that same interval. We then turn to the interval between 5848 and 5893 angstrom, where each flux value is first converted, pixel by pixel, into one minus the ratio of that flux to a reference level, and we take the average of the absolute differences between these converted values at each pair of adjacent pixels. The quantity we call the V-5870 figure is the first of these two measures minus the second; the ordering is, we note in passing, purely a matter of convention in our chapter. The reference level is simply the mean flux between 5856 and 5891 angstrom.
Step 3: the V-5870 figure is 0.38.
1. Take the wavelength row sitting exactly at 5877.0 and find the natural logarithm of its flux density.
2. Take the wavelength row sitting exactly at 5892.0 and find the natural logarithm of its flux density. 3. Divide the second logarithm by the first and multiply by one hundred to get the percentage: 96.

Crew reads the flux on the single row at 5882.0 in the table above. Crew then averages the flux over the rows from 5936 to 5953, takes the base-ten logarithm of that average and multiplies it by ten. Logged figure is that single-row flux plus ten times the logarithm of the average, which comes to 15.70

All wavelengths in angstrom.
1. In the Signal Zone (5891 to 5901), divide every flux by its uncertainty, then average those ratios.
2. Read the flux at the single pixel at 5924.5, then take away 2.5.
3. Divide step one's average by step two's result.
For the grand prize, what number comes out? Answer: 3.6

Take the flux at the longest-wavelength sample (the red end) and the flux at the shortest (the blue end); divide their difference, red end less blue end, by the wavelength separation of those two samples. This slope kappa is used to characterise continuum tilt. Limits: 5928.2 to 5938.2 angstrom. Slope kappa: -0.07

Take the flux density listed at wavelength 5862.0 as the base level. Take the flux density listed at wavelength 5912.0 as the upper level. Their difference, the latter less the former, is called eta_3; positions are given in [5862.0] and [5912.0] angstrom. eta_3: 0.0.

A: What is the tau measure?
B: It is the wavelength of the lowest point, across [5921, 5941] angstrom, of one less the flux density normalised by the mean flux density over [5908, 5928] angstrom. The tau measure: 5929.5 angstrom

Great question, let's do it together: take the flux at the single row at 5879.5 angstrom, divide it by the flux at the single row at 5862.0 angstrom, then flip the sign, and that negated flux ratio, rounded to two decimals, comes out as -1.00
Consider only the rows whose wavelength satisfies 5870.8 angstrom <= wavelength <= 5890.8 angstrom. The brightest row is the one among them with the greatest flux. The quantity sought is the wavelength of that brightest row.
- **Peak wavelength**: 5877.0 angstrom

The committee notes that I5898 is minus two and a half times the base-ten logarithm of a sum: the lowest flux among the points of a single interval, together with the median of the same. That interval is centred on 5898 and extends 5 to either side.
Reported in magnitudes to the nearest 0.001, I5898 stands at -2.689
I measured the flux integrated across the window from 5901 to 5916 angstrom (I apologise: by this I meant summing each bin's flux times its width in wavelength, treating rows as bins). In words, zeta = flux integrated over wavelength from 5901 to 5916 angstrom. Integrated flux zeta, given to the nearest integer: 99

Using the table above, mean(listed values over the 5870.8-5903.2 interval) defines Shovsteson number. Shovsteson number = 6.7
